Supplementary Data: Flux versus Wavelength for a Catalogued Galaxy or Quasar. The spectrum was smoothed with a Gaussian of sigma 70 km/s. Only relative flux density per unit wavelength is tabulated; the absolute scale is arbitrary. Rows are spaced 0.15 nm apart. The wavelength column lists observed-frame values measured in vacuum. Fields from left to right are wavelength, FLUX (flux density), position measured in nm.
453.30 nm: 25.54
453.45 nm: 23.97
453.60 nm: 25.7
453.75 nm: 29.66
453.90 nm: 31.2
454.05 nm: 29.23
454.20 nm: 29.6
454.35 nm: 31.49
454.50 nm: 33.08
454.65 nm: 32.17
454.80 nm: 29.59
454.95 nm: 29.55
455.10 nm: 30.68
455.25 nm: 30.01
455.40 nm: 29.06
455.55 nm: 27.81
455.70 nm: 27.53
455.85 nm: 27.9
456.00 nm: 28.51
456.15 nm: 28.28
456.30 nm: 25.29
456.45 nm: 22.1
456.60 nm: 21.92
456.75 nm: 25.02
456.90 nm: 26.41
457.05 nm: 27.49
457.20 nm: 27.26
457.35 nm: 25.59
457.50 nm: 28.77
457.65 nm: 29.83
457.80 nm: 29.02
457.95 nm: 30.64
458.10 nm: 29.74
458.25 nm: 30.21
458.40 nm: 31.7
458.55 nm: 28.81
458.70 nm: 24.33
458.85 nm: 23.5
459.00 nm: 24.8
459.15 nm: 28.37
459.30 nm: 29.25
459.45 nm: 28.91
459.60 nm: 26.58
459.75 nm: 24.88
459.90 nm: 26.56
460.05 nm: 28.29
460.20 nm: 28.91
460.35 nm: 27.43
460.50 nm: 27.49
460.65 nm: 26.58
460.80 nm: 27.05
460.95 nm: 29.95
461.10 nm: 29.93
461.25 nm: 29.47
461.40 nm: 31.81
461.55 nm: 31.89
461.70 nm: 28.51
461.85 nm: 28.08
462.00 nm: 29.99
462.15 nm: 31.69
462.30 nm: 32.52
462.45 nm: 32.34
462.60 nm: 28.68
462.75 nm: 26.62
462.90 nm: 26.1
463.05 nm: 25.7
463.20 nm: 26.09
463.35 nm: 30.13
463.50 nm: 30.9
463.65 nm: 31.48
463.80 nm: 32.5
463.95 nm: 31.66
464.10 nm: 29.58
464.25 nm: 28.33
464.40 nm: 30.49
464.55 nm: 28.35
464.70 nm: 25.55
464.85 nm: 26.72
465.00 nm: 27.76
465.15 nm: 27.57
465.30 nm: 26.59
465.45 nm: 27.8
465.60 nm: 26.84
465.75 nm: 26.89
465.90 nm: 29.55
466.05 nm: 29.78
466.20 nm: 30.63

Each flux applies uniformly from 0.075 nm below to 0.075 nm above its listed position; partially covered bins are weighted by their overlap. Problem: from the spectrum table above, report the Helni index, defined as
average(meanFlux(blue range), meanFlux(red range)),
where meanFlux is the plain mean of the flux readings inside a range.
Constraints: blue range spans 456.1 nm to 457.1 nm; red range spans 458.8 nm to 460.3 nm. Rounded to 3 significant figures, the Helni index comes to 26.1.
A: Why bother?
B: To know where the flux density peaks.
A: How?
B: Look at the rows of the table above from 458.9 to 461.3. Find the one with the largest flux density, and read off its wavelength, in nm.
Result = 460.95 nm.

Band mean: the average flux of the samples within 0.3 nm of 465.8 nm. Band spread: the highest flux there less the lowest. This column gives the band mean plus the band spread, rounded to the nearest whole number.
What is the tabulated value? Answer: 31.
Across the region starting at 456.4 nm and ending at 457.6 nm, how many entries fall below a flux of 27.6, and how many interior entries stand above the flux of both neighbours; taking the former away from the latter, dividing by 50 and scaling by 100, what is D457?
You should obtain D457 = -12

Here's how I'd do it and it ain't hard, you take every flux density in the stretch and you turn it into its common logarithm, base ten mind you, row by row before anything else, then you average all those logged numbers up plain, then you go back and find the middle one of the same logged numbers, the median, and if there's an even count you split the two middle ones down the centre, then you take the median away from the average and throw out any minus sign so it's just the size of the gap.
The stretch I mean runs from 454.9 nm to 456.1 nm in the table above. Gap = 0.001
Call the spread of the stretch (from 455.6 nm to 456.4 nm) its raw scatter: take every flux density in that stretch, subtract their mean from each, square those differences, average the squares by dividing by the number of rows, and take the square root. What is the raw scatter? 1.2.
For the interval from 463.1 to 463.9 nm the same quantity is 2.2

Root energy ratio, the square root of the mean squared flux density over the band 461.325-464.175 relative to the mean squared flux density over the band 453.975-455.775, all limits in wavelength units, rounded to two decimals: 1.00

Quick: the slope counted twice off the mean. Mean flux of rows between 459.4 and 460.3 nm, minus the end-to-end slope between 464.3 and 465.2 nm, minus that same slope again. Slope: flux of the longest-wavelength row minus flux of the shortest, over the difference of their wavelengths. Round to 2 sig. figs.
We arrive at 35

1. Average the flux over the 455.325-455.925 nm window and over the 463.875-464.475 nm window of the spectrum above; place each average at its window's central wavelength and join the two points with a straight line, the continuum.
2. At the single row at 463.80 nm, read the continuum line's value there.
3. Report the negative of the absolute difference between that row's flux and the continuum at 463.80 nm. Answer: -2.6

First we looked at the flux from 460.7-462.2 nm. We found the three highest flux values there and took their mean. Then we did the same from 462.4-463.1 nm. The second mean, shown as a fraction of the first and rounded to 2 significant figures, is 0.92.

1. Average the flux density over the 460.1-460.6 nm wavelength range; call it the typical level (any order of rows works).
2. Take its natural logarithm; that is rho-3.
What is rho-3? 3.33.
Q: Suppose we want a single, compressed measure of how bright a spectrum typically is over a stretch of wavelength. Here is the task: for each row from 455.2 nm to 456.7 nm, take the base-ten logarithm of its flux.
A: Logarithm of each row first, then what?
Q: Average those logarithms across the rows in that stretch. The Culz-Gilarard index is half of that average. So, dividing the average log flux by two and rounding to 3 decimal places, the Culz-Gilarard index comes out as 0.713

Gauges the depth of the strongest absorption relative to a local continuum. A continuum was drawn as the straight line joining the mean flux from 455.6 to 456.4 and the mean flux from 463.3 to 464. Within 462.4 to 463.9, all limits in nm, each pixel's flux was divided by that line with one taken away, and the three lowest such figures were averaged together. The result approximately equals -0.16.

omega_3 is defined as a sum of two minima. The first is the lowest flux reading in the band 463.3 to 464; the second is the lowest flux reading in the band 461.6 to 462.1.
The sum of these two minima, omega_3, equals 58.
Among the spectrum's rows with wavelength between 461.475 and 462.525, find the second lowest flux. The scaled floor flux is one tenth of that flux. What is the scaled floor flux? 2.85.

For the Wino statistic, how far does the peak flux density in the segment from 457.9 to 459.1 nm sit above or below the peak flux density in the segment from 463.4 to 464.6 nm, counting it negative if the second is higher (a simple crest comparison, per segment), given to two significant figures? -0.80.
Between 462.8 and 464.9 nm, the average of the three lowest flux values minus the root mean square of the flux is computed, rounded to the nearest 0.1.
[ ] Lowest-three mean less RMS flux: -3.1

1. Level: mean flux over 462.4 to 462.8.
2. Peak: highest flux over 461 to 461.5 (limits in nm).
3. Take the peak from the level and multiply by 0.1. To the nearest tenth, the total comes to -0.3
